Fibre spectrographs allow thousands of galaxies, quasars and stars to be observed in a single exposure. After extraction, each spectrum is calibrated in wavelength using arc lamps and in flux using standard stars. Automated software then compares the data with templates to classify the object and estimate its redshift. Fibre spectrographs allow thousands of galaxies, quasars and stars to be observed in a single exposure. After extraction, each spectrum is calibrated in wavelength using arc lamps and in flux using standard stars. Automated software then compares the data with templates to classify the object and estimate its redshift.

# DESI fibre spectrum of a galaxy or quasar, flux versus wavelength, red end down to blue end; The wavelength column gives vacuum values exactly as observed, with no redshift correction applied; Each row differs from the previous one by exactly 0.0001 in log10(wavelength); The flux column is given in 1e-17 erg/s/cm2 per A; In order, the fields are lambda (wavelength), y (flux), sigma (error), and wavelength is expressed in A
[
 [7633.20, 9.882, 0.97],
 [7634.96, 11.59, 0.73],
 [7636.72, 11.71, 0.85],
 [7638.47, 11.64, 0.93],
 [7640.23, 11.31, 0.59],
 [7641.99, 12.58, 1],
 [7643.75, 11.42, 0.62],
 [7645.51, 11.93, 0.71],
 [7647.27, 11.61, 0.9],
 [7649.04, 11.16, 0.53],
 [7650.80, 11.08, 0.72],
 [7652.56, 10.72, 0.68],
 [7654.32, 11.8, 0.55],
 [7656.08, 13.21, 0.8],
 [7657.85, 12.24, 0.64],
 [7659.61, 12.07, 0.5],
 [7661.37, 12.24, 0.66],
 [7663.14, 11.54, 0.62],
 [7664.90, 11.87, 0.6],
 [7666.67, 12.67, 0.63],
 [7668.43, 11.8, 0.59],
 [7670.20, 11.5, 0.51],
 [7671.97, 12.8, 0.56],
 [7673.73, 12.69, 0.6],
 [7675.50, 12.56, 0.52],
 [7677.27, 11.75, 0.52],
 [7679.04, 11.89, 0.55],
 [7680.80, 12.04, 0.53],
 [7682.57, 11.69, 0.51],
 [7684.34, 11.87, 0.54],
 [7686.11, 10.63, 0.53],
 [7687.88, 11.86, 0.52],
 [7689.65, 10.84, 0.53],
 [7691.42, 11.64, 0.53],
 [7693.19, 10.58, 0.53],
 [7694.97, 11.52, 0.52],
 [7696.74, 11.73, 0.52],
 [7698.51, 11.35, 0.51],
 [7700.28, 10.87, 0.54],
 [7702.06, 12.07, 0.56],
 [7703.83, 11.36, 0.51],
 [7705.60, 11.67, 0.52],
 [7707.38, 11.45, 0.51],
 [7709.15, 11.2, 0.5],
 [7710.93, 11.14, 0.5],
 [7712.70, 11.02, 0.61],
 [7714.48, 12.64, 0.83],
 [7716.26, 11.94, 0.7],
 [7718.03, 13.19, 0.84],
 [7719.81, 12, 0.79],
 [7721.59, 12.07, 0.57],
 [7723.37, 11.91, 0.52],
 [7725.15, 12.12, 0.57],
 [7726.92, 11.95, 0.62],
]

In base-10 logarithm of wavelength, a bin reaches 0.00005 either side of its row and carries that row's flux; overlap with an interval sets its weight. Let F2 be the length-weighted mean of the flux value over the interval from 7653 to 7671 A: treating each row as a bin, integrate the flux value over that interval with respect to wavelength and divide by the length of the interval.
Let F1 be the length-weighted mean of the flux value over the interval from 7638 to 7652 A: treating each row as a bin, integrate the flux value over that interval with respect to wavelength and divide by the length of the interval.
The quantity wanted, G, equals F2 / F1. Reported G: 1.04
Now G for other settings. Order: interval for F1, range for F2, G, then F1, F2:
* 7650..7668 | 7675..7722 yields 0.97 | 11.9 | 11.6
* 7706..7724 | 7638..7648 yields 0.99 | 11.8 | 11.8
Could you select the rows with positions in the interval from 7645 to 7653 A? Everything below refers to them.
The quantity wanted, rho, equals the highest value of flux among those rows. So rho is 11.93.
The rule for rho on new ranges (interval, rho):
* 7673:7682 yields 12.69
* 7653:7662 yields 13.21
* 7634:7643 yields 12.58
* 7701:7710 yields 12.07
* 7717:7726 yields 13.19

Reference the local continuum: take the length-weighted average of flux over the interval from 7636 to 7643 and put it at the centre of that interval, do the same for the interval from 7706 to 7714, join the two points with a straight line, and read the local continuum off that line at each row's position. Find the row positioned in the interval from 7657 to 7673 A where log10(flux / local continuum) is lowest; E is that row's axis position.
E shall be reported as 7663.14 A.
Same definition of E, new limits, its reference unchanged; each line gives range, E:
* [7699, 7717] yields 7700.28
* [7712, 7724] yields 7712.70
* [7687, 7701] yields 7693.19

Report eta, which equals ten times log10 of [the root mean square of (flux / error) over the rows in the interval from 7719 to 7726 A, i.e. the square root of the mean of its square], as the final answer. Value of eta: 13.1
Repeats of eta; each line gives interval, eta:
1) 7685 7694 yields 13.2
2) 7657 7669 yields 13.0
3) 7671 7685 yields 13.5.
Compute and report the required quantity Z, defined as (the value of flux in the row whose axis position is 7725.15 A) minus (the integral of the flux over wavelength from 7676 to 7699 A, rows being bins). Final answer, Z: -253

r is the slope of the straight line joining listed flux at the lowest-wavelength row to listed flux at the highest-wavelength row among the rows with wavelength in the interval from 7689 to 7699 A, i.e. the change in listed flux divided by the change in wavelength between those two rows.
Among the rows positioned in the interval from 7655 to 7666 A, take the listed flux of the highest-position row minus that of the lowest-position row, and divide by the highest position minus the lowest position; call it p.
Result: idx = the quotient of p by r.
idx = -3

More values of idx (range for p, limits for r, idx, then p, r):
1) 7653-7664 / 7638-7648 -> 9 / -0.03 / -0.003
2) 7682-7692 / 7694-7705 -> 0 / -0.01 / -0.018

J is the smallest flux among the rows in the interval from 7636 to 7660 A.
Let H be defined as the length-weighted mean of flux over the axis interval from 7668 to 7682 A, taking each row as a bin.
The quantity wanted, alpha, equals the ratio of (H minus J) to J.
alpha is 0.131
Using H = 12.1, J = 10.72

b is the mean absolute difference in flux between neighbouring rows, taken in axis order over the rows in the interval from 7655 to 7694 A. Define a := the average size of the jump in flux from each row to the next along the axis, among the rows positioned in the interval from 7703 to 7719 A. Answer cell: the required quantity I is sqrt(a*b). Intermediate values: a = 0.57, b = 0.61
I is 0.59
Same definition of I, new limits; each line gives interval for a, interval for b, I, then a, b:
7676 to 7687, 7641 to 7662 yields 0.50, 0.41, 0.61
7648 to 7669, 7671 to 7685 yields 0.41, 0.63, 0.27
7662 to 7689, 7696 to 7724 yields 0.57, 0.57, 0.58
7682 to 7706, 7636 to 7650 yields 0.66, 0.75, 0.59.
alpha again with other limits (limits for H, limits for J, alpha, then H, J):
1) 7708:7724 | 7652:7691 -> 0.119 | 11.9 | 10.63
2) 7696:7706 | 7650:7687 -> 0.082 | 11.5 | 10.63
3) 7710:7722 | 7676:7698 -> 0.133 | 12.0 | 10.58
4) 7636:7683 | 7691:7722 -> 0.126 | 11.9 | 10.58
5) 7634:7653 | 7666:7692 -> 0.085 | 11.5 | 10.63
